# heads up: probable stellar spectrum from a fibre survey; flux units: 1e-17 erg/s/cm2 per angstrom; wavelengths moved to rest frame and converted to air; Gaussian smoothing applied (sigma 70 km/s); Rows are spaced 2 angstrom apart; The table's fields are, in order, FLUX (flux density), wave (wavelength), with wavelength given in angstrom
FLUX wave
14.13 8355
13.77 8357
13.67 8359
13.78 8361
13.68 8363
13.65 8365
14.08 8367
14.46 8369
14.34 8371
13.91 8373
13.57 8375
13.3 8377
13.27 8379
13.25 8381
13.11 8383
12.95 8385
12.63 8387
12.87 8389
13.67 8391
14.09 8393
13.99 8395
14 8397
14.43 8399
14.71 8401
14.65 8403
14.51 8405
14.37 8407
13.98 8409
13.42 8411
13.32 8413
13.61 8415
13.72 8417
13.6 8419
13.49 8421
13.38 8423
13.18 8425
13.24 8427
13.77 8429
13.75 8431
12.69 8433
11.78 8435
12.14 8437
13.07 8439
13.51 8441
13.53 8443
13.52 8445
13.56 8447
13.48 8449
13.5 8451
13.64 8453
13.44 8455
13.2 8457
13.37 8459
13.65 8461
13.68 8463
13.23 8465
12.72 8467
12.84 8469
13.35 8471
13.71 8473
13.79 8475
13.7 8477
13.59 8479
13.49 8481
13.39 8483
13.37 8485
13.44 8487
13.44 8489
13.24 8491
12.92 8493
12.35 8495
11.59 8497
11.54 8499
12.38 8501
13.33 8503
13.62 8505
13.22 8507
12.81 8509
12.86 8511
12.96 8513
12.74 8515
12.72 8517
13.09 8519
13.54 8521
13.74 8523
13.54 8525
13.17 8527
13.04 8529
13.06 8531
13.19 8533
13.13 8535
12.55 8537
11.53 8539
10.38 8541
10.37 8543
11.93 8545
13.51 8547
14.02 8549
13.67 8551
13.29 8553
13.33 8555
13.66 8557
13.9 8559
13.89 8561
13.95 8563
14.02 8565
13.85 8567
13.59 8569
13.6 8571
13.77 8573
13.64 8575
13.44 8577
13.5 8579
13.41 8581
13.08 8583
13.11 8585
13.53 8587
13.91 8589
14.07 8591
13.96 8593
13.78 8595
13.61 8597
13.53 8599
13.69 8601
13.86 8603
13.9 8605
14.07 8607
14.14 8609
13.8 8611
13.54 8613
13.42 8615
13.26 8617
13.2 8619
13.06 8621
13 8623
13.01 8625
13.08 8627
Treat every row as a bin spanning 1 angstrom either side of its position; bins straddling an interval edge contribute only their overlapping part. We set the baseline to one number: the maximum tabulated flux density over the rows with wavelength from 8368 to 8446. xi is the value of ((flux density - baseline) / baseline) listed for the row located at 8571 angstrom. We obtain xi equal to -0.075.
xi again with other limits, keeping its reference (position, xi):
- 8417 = -0.067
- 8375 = -0.077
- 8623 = -0.116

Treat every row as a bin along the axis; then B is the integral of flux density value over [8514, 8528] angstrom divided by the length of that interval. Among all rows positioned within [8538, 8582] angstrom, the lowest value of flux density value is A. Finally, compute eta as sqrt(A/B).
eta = 0.89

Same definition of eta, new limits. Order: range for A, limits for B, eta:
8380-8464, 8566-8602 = 0.93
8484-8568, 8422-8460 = 0.88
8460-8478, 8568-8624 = 0.97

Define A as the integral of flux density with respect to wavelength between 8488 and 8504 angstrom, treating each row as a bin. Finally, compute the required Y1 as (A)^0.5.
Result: 14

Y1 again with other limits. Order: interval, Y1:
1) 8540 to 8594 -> 27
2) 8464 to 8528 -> 29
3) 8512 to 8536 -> 18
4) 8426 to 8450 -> 18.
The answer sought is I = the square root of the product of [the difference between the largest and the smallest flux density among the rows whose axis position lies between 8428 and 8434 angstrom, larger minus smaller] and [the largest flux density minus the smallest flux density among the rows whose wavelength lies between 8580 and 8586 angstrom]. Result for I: 0.60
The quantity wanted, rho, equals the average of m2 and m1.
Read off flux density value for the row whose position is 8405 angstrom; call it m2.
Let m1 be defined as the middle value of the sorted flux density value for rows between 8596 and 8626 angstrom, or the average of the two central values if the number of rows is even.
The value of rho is 14.0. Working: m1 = 13.5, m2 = 14.51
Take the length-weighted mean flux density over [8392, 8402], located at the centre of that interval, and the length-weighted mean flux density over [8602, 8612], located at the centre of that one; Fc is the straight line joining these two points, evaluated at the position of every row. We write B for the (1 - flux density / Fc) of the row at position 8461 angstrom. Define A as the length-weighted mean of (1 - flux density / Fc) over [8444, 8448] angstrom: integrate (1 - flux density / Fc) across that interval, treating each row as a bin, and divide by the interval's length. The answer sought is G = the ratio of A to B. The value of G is 1.26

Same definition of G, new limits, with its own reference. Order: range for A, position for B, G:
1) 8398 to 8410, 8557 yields -0.56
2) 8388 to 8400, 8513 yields 0.36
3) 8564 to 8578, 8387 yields 0.19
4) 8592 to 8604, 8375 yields 0.33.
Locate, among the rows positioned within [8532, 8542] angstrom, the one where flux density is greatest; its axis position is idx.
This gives 8533 angstrom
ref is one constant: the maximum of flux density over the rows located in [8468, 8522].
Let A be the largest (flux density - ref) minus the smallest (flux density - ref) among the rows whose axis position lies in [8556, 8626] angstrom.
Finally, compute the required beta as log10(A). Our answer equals 0.06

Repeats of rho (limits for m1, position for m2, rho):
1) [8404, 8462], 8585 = 13.3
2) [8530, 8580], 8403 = 14.1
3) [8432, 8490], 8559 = 13.7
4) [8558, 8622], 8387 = 13.1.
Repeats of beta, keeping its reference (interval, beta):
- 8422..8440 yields 0.30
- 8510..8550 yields 0.56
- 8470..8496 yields 0.16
